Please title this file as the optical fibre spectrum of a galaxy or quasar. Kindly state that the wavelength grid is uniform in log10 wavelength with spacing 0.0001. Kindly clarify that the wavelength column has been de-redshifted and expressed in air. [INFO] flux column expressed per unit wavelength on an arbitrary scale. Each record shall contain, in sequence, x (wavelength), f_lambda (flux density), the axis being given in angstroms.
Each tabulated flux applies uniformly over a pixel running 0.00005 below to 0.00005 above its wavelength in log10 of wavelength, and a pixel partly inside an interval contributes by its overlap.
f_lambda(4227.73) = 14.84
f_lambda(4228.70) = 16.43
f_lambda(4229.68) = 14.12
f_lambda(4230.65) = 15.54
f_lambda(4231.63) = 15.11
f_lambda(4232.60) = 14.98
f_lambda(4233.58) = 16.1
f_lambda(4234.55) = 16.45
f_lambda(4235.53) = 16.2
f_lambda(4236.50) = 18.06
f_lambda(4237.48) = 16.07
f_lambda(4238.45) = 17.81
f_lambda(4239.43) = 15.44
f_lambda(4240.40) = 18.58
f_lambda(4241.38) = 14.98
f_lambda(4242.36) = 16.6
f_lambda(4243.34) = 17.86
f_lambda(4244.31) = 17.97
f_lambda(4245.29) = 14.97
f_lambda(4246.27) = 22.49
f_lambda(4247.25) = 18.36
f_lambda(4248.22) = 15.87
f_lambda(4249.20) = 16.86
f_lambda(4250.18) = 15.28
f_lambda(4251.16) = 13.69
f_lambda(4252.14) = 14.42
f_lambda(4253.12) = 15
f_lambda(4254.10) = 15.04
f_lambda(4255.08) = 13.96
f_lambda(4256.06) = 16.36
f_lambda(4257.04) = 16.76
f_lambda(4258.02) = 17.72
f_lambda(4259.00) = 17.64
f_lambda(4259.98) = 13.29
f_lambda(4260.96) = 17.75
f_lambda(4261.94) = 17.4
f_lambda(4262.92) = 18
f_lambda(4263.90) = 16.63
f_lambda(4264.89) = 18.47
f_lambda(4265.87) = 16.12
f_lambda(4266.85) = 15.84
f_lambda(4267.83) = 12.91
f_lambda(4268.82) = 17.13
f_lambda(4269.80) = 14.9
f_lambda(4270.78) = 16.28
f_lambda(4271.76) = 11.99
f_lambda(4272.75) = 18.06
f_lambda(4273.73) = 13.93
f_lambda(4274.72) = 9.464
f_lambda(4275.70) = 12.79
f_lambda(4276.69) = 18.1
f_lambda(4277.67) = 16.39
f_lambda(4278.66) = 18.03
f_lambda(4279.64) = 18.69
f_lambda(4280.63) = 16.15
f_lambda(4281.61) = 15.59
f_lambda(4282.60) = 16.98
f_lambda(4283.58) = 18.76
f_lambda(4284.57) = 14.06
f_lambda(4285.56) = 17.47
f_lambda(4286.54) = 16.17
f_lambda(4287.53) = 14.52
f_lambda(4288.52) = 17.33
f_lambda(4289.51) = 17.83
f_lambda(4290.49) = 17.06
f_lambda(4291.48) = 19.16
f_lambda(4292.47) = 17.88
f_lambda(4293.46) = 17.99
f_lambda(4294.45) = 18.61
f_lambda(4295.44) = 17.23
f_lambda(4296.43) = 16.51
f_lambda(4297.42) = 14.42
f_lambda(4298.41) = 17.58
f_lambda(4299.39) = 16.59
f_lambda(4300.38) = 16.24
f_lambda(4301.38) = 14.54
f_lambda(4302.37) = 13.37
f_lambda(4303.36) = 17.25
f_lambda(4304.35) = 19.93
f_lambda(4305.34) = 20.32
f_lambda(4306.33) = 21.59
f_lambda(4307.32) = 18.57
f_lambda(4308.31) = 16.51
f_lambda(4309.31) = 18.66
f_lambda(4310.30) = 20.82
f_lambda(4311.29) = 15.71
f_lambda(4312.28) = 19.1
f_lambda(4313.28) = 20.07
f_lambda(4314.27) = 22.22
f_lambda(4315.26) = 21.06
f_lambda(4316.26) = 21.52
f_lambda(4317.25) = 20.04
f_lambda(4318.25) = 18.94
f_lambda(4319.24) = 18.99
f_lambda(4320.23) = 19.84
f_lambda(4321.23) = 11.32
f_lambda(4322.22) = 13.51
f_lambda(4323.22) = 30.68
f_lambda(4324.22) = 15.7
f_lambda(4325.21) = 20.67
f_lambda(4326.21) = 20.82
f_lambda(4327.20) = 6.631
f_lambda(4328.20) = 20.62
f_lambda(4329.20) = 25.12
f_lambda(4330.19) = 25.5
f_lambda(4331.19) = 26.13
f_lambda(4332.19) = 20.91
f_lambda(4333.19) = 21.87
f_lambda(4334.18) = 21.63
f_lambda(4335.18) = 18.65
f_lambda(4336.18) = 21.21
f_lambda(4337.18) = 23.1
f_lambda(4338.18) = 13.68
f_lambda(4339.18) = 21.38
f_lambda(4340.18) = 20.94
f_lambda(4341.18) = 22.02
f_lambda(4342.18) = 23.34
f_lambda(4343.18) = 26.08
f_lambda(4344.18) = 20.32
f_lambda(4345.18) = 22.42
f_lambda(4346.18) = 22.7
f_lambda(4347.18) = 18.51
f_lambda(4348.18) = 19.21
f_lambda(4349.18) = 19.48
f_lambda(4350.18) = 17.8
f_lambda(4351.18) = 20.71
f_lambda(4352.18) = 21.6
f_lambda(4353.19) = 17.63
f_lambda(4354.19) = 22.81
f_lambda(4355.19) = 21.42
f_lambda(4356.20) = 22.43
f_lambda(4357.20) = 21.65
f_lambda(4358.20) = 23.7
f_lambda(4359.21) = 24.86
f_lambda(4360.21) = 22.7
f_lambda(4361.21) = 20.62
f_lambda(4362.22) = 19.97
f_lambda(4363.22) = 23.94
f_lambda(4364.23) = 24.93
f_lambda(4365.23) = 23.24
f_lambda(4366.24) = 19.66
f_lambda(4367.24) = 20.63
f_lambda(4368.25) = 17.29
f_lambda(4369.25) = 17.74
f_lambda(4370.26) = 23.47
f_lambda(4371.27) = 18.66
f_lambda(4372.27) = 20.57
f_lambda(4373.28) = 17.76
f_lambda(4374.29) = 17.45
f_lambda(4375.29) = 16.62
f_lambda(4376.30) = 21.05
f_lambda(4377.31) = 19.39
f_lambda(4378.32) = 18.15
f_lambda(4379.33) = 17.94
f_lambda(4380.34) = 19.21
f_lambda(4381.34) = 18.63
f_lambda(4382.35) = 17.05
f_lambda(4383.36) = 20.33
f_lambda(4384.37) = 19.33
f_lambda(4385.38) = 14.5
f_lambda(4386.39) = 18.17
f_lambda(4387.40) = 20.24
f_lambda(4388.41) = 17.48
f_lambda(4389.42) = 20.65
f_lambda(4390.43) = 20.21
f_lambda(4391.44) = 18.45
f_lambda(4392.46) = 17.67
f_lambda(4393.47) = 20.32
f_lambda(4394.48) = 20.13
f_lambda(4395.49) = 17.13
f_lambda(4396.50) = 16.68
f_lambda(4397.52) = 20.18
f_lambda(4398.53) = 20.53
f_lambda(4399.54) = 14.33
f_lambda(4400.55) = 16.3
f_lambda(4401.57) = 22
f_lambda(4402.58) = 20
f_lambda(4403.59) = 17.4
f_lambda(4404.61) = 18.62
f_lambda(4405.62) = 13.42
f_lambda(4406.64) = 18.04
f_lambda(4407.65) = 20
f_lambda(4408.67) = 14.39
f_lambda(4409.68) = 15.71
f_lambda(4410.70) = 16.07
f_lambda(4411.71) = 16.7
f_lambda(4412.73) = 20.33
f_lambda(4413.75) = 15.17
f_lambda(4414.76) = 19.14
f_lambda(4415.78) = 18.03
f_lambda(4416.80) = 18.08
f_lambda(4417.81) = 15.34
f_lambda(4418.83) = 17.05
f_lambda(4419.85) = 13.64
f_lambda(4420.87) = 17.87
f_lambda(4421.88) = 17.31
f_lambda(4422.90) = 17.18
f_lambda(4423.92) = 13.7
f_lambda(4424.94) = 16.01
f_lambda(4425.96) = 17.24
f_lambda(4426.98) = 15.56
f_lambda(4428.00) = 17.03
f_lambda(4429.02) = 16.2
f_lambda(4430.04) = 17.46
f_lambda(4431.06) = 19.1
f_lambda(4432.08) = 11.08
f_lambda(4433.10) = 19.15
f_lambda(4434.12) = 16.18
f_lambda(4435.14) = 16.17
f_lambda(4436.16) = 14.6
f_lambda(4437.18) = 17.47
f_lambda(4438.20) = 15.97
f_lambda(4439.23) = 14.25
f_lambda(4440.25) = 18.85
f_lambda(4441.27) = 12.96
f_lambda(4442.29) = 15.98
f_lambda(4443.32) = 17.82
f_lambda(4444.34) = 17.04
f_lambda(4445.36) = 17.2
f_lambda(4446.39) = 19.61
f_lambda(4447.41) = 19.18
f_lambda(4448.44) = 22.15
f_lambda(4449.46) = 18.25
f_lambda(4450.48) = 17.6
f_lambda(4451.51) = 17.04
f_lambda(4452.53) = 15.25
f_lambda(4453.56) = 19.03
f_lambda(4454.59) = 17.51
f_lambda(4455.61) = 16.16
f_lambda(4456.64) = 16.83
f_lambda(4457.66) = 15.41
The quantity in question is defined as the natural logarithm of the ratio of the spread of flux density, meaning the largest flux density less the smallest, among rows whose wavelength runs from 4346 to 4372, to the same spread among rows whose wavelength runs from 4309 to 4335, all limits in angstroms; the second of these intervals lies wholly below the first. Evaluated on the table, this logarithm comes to -1.1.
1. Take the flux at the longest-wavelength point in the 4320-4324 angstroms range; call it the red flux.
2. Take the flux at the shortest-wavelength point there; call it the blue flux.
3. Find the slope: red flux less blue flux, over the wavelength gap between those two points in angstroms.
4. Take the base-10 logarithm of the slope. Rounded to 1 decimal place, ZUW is 0.6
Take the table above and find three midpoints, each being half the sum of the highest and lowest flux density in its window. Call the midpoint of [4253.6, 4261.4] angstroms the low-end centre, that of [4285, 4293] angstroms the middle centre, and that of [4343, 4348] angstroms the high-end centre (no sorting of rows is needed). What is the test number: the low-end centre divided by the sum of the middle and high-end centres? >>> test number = 0.397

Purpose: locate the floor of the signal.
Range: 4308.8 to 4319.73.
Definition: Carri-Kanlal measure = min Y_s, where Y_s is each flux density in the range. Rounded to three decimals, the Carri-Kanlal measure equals 15.710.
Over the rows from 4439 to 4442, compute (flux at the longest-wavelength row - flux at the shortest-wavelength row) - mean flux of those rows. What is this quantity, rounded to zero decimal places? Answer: -17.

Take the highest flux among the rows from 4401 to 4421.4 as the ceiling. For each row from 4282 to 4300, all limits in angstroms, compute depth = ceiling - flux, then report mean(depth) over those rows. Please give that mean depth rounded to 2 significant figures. 5.0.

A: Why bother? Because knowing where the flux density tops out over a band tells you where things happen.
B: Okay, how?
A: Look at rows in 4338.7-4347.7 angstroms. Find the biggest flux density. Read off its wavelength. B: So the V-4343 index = 4343.18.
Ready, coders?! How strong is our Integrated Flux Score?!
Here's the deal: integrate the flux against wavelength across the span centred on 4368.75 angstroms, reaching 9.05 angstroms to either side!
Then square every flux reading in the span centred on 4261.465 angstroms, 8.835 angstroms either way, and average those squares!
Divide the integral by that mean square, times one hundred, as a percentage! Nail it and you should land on 139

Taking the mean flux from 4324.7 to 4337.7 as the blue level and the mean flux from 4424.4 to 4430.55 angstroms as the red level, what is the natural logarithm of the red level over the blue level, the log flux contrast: -0.24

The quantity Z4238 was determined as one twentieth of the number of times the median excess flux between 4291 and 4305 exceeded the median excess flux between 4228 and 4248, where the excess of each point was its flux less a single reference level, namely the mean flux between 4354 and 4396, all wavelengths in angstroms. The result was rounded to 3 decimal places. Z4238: 0.037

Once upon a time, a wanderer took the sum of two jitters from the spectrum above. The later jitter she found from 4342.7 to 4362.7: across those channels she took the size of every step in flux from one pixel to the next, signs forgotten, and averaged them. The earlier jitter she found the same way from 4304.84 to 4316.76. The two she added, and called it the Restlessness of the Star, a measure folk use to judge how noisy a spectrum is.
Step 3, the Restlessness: 4.24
